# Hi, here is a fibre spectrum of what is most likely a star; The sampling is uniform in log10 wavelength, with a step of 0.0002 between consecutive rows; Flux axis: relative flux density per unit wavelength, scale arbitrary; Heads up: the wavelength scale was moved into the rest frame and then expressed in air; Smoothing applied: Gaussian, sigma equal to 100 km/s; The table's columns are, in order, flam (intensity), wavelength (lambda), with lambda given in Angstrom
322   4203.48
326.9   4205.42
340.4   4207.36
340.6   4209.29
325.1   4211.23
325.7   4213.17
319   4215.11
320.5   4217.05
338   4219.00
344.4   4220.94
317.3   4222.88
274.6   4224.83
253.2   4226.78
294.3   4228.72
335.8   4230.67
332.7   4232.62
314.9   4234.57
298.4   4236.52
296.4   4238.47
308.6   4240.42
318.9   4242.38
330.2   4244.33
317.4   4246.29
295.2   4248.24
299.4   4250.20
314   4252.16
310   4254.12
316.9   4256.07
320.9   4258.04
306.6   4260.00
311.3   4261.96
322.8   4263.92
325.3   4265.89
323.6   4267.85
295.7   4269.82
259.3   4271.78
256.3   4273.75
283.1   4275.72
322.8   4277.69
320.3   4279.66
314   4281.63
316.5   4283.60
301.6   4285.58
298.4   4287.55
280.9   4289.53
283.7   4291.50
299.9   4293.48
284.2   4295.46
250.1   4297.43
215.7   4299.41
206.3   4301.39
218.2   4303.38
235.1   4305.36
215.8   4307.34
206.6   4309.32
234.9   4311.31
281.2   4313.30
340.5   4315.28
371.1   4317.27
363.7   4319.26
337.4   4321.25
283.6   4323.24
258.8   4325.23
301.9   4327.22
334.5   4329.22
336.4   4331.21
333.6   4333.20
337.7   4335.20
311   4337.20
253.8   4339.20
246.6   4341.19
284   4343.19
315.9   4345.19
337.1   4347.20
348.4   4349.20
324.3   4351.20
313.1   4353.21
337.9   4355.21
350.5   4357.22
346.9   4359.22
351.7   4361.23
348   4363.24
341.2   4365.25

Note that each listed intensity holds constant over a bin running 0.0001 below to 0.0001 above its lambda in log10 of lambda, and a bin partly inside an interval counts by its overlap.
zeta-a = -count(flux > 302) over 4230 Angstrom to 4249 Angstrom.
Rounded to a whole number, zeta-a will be -7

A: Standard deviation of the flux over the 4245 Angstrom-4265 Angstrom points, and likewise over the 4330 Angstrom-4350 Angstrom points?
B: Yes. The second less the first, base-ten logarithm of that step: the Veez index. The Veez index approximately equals 1.4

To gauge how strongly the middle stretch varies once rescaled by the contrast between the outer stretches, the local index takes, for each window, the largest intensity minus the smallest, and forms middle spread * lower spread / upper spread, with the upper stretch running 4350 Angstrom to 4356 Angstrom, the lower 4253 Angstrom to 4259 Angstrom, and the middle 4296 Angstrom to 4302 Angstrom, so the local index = 19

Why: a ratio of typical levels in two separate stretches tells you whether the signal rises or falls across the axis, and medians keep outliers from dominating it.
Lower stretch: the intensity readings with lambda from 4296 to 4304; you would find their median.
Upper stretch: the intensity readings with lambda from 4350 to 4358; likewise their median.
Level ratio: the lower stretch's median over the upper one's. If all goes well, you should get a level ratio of 0.655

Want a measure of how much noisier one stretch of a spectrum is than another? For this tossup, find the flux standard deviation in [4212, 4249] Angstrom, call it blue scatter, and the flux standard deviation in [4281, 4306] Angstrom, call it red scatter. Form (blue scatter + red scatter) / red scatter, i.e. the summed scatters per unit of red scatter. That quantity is 1.6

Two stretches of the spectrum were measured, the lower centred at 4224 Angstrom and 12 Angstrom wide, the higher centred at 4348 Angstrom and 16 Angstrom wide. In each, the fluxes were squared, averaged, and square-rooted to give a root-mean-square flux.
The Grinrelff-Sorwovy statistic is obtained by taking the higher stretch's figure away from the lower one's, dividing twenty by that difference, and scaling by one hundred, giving -209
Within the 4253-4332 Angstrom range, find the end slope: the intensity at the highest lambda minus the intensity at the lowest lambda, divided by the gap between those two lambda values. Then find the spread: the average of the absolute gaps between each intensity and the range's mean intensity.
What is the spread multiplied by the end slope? 12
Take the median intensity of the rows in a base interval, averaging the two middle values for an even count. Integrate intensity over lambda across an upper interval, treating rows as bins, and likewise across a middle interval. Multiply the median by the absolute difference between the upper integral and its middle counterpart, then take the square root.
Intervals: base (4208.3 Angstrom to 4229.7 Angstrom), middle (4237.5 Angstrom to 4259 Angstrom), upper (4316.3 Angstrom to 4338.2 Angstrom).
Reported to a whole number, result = 361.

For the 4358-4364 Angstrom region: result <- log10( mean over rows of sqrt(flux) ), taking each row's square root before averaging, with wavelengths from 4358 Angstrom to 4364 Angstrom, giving 1.27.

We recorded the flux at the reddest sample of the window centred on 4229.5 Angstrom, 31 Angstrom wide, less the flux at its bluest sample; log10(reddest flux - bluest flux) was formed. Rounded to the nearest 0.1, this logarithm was 1.0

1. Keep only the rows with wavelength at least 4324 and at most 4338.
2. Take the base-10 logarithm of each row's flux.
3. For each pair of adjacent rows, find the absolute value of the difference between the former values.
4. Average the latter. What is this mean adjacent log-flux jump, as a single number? 0.026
